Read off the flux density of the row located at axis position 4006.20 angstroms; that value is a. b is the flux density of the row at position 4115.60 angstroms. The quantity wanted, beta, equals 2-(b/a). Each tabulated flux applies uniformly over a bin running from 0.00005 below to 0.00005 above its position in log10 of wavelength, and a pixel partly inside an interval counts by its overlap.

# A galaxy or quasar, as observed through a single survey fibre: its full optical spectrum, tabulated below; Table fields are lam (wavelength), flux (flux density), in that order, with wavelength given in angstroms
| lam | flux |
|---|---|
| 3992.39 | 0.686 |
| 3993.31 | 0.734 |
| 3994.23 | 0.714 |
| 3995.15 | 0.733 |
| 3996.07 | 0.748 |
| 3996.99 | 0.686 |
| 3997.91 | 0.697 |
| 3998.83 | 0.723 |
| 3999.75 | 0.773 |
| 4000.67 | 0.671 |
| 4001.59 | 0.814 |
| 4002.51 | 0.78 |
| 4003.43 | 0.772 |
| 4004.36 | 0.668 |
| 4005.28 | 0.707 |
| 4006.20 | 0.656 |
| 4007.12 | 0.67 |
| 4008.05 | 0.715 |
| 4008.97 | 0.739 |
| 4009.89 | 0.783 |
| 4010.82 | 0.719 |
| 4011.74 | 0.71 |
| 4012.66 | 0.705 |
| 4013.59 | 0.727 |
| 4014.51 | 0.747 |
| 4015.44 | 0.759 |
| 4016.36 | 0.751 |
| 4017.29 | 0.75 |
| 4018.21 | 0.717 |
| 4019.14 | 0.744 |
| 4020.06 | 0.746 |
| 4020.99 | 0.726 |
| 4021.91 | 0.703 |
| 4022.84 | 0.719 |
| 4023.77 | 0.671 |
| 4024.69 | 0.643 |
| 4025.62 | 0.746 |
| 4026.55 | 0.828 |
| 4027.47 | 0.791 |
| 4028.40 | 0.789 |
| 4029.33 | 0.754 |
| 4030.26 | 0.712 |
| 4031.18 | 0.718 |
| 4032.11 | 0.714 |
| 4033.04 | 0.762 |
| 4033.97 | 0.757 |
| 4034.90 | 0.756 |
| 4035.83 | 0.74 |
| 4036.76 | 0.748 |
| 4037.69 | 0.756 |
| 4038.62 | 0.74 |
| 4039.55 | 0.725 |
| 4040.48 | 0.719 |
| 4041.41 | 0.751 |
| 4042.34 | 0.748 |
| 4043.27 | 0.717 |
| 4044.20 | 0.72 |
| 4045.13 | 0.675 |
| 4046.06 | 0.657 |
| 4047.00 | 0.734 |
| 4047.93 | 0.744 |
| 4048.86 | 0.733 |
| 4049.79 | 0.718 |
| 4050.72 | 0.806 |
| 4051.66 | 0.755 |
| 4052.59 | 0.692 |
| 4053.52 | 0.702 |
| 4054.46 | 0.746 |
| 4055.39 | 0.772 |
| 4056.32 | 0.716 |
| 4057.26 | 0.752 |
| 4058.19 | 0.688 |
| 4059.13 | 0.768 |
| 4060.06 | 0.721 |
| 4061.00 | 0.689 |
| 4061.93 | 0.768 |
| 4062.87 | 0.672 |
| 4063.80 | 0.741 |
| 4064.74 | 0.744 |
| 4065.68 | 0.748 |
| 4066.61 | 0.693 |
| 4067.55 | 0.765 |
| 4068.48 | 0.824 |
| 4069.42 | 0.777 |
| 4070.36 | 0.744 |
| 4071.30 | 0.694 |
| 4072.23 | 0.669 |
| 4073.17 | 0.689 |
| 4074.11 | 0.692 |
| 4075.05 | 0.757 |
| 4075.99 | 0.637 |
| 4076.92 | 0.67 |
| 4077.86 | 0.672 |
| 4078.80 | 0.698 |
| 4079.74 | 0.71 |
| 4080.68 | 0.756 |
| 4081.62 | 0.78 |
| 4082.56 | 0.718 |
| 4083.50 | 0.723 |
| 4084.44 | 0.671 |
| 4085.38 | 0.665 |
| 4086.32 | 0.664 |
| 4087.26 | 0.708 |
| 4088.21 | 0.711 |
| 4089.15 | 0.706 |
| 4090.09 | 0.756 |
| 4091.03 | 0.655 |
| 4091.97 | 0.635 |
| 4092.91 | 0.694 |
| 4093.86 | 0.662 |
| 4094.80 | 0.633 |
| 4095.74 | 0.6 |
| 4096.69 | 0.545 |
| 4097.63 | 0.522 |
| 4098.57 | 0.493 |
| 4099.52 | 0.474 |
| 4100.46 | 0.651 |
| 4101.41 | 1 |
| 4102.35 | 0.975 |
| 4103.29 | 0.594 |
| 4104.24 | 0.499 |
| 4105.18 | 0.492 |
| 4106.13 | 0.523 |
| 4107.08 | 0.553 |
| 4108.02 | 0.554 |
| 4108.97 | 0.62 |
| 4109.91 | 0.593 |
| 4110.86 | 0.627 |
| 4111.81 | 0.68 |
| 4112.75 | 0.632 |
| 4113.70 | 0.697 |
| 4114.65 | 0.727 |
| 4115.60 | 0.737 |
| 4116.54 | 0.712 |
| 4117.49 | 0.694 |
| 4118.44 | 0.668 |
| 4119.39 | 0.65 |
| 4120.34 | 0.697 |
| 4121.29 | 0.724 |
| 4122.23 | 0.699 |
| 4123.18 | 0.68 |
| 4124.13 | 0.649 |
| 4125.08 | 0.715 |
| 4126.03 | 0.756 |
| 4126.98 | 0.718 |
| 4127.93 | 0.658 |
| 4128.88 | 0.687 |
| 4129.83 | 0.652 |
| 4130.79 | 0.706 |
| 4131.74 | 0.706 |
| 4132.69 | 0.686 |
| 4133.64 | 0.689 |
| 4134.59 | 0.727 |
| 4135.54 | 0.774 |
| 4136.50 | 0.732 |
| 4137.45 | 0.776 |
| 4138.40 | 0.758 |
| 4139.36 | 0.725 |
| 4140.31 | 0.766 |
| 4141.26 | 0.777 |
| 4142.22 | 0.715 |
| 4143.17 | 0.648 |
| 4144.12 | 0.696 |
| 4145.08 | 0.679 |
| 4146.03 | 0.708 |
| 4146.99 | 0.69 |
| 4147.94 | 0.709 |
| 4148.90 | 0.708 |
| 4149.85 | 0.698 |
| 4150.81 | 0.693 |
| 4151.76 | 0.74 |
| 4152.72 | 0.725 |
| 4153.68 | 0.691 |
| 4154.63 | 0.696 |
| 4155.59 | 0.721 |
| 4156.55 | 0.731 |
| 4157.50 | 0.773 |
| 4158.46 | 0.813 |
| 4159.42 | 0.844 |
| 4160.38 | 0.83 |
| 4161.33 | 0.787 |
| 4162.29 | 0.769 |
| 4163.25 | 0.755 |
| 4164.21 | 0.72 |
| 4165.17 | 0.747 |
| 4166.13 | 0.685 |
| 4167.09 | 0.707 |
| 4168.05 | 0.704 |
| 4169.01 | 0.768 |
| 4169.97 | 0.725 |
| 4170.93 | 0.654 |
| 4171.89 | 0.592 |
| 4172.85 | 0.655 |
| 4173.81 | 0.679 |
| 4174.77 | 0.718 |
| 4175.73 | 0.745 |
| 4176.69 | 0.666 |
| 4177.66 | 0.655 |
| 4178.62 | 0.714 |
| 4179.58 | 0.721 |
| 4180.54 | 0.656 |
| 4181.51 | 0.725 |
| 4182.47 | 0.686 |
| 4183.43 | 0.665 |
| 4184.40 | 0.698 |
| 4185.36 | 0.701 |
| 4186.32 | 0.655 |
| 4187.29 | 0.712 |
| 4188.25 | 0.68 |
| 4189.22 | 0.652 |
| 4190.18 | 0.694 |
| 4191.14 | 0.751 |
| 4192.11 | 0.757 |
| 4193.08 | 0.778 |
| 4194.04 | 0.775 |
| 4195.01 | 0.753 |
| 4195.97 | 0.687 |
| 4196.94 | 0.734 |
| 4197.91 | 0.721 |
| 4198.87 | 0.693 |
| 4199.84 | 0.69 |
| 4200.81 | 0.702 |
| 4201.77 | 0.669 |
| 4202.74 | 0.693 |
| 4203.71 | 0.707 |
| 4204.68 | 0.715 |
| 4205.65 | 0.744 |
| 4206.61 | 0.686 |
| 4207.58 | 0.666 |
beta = 0.88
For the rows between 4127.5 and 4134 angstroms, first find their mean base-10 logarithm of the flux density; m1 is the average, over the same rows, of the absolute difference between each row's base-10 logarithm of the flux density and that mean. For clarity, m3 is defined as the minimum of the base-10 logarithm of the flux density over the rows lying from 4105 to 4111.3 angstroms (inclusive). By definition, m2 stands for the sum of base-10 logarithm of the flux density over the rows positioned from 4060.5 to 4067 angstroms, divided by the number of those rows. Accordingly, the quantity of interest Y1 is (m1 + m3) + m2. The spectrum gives -0.44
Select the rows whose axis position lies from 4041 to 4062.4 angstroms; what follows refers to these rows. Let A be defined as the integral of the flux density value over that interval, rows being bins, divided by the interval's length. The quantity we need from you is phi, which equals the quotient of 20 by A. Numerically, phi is 27.4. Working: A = 0.729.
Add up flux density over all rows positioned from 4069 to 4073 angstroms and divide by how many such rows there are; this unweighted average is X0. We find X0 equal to 0.721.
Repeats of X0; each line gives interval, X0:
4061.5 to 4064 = 0.727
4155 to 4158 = 0.742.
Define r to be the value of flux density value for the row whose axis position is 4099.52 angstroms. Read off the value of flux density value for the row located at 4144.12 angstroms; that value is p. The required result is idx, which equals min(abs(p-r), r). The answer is 0.222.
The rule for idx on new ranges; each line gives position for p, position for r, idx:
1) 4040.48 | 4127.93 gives 0.061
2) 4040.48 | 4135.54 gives 0.055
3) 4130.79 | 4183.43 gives 0.041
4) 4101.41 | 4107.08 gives 0.447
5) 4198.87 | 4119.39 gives 0.043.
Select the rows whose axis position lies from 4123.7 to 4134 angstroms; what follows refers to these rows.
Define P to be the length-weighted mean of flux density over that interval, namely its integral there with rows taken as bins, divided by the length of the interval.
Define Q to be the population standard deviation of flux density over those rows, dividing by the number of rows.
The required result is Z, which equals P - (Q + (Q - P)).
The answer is 1.32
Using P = 0.693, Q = 0.031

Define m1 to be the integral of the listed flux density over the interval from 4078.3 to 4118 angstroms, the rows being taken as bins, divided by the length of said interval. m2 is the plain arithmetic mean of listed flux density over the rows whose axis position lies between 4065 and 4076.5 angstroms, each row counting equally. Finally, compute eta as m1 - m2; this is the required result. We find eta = -0.06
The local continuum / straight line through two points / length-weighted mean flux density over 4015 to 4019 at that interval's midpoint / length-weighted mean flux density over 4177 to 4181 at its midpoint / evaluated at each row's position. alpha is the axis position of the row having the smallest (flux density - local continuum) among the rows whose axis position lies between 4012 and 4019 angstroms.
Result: 4012.66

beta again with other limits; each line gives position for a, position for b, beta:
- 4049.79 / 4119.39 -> 1.09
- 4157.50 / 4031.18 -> 1.07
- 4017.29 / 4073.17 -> 1.08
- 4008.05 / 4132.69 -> 1.04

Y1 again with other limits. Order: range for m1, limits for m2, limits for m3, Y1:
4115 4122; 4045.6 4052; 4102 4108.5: -0.43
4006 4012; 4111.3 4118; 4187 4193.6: -0.32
